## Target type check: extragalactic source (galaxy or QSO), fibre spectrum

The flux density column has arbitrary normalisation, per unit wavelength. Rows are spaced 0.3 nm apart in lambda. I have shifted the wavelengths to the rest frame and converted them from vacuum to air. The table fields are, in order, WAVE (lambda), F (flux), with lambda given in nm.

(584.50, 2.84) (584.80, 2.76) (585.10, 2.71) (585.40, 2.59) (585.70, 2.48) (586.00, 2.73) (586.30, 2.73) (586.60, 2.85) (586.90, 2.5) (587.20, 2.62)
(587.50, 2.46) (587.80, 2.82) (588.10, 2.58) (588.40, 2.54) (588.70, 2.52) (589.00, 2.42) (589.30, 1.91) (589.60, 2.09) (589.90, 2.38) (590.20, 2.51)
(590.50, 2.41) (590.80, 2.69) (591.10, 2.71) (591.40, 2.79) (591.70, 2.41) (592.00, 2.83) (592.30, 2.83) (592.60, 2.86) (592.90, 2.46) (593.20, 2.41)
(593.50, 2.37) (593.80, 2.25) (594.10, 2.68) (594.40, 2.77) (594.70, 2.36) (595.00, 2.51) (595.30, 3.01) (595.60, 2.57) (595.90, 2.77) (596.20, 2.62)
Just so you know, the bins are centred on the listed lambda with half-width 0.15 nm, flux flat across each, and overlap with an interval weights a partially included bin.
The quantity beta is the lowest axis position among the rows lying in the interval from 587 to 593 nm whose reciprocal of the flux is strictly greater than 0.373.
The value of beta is 587.20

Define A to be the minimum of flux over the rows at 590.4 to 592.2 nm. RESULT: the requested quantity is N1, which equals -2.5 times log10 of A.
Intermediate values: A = 2.41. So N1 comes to -0.96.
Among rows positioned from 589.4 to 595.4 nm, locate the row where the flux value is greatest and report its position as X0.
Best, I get 595.30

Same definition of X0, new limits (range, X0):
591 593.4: 592.60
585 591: 586.60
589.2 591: 590.80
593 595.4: 595.30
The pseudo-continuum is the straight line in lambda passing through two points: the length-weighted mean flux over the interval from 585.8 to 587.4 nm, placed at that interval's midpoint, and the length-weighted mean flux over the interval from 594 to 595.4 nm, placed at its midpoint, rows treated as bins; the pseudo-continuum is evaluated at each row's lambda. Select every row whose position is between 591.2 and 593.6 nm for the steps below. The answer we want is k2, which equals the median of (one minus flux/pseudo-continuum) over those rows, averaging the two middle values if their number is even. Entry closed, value 0.013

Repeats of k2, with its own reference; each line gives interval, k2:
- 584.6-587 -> -0.017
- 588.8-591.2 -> 0.094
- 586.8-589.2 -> 0.052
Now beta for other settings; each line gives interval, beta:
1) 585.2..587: 585.40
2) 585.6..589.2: 585.70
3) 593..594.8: 593.20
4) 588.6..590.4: 588.70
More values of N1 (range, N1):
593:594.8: -0.88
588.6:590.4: -0.70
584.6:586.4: -0.99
